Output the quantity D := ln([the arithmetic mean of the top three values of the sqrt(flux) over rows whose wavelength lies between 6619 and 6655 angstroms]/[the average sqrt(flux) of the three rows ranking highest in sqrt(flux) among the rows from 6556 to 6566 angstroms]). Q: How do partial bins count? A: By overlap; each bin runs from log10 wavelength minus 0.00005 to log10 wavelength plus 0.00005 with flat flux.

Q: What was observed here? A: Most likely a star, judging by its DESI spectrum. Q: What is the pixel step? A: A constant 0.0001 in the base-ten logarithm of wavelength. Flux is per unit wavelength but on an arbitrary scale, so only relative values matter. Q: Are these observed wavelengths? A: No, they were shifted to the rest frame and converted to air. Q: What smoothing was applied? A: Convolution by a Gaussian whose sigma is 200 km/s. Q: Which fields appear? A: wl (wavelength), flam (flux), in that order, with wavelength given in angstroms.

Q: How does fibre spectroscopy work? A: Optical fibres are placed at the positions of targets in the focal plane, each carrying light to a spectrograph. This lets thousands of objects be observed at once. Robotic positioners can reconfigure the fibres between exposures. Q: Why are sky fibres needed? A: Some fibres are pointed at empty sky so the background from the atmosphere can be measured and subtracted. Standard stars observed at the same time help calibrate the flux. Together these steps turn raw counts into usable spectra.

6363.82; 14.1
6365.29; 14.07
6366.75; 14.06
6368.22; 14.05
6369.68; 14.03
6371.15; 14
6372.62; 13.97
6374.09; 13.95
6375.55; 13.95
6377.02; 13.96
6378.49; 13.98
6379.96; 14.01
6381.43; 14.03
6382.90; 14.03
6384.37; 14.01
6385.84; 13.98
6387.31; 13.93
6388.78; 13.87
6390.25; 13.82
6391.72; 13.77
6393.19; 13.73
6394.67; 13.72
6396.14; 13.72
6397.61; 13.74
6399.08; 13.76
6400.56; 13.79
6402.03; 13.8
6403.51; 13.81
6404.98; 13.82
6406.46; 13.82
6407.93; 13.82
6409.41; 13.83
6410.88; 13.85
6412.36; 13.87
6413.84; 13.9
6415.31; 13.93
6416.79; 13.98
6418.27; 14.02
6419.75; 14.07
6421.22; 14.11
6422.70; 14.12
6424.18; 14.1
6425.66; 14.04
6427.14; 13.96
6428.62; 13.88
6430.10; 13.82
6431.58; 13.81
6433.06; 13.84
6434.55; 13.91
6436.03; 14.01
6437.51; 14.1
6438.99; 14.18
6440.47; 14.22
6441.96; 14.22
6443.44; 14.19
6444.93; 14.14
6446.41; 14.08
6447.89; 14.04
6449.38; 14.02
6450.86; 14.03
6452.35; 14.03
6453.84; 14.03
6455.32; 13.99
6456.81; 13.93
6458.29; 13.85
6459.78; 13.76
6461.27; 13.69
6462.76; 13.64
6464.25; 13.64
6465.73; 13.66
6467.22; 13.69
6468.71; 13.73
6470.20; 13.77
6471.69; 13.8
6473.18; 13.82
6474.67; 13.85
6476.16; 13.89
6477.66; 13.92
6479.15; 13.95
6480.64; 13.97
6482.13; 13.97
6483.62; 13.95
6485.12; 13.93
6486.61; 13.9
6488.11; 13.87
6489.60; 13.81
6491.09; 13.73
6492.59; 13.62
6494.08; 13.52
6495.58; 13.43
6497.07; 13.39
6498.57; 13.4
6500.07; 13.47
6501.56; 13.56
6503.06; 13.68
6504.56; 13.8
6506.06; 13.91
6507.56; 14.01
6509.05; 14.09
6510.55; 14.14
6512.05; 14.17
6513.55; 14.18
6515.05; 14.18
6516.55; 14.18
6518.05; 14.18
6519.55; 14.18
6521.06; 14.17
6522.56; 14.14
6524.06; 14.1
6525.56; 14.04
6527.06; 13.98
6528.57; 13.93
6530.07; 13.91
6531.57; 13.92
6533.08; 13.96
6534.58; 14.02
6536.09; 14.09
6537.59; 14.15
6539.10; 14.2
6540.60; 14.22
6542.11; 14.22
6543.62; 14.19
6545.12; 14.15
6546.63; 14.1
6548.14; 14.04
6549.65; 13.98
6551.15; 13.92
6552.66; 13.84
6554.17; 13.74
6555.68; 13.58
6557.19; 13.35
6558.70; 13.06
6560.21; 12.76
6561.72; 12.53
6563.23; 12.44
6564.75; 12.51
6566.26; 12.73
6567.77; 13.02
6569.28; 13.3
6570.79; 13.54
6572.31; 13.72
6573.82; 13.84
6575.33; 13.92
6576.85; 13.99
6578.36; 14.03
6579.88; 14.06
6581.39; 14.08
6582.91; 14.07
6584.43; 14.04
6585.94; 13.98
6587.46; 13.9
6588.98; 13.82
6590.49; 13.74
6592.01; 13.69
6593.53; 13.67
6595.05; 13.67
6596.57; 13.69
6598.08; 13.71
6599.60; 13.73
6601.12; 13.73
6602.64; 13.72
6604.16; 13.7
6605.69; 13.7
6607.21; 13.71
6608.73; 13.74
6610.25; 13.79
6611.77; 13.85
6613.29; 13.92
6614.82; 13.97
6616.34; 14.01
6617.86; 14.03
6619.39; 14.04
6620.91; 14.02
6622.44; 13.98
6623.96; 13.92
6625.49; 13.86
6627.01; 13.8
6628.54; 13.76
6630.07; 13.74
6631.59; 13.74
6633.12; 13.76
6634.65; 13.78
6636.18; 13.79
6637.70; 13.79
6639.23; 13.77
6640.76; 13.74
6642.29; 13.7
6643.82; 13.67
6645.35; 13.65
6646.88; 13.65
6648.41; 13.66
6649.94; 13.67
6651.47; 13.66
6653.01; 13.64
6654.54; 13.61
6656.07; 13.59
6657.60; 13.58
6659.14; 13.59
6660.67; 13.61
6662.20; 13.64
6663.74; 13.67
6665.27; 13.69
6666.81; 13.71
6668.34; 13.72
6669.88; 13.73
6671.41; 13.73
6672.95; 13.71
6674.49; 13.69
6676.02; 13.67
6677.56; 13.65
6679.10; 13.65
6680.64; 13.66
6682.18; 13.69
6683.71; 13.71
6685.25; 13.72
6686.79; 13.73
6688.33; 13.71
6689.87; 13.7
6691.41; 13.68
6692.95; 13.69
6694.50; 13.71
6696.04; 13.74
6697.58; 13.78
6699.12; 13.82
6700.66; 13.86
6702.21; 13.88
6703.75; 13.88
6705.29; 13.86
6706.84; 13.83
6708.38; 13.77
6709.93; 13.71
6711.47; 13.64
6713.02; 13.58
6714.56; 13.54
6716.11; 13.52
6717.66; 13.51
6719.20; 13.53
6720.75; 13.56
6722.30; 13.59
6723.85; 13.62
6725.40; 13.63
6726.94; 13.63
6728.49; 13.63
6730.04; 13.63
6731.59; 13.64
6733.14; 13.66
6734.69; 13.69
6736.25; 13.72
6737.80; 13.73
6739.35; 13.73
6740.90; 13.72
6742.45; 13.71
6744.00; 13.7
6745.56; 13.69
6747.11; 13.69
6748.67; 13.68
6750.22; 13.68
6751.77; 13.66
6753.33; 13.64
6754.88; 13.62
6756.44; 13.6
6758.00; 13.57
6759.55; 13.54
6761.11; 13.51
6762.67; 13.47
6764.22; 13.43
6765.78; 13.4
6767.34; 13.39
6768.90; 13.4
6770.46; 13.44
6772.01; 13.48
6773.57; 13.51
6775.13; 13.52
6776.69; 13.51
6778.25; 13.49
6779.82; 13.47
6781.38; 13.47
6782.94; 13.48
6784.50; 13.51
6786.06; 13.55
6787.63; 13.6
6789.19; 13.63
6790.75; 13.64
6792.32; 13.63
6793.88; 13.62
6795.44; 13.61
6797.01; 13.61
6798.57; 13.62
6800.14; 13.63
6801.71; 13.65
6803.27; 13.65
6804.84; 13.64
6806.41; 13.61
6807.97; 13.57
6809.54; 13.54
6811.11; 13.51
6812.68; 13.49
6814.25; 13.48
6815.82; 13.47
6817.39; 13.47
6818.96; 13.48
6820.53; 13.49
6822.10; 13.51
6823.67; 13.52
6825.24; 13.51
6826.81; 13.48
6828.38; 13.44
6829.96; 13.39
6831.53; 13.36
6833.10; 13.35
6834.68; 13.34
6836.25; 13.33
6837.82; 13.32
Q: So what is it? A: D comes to 0.035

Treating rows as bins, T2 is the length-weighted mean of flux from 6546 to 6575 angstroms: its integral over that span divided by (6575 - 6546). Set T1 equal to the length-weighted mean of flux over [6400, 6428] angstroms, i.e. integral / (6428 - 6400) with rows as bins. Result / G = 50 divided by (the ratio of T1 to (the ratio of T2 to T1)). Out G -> 3.45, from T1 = 13.9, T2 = 13.4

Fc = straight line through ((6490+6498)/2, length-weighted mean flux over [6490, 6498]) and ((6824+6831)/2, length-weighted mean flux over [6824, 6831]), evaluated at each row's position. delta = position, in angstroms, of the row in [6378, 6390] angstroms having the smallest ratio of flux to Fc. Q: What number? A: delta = 6388.78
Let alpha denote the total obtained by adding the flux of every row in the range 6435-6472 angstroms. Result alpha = 348.4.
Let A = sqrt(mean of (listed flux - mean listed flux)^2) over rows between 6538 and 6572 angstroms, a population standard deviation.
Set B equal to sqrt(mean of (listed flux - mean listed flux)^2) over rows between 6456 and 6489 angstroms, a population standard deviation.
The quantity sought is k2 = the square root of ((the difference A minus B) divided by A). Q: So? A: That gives 0.91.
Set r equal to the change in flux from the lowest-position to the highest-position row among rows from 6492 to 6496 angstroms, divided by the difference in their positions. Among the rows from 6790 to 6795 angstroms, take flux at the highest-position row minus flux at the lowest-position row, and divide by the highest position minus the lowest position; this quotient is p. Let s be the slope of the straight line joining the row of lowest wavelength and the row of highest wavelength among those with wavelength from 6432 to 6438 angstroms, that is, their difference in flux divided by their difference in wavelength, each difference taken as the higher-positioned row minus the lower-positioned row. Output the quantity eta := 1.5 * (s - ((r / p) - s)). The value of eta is -14.7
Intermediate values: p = -0.006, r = -0.064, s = 0.058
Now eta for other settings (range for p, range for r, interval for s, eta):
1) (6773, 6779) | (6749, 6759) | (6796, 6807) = -5.0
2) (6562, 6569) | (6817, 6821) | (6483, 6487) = -0.1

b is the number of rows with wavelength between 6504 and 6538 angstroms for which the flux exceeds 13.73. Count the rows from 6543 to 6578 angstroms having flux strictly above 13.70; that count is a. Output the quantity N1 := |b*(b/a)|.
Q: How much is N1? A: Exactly 44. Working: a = 12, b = 23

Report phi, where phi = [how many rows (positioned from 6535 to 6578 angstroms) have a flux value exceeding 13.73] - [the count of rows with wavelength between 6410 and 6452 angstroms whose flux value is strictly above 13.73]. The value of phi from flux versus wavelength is -12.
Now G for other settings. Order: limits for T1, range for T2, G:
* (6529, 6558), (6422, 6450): 3.59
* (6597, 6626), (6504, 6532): 3.67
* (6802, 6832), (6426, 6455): 3.84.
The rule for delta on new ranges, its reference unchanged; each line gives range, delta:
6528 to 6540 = 6530.07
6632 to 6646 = 6645.35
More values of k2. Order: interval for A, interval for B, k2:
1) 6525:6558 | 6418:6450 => 0.64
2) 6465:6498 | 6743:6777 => 0.61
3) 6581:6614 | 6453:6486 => 0.29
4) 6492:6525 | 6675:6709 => 0.87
